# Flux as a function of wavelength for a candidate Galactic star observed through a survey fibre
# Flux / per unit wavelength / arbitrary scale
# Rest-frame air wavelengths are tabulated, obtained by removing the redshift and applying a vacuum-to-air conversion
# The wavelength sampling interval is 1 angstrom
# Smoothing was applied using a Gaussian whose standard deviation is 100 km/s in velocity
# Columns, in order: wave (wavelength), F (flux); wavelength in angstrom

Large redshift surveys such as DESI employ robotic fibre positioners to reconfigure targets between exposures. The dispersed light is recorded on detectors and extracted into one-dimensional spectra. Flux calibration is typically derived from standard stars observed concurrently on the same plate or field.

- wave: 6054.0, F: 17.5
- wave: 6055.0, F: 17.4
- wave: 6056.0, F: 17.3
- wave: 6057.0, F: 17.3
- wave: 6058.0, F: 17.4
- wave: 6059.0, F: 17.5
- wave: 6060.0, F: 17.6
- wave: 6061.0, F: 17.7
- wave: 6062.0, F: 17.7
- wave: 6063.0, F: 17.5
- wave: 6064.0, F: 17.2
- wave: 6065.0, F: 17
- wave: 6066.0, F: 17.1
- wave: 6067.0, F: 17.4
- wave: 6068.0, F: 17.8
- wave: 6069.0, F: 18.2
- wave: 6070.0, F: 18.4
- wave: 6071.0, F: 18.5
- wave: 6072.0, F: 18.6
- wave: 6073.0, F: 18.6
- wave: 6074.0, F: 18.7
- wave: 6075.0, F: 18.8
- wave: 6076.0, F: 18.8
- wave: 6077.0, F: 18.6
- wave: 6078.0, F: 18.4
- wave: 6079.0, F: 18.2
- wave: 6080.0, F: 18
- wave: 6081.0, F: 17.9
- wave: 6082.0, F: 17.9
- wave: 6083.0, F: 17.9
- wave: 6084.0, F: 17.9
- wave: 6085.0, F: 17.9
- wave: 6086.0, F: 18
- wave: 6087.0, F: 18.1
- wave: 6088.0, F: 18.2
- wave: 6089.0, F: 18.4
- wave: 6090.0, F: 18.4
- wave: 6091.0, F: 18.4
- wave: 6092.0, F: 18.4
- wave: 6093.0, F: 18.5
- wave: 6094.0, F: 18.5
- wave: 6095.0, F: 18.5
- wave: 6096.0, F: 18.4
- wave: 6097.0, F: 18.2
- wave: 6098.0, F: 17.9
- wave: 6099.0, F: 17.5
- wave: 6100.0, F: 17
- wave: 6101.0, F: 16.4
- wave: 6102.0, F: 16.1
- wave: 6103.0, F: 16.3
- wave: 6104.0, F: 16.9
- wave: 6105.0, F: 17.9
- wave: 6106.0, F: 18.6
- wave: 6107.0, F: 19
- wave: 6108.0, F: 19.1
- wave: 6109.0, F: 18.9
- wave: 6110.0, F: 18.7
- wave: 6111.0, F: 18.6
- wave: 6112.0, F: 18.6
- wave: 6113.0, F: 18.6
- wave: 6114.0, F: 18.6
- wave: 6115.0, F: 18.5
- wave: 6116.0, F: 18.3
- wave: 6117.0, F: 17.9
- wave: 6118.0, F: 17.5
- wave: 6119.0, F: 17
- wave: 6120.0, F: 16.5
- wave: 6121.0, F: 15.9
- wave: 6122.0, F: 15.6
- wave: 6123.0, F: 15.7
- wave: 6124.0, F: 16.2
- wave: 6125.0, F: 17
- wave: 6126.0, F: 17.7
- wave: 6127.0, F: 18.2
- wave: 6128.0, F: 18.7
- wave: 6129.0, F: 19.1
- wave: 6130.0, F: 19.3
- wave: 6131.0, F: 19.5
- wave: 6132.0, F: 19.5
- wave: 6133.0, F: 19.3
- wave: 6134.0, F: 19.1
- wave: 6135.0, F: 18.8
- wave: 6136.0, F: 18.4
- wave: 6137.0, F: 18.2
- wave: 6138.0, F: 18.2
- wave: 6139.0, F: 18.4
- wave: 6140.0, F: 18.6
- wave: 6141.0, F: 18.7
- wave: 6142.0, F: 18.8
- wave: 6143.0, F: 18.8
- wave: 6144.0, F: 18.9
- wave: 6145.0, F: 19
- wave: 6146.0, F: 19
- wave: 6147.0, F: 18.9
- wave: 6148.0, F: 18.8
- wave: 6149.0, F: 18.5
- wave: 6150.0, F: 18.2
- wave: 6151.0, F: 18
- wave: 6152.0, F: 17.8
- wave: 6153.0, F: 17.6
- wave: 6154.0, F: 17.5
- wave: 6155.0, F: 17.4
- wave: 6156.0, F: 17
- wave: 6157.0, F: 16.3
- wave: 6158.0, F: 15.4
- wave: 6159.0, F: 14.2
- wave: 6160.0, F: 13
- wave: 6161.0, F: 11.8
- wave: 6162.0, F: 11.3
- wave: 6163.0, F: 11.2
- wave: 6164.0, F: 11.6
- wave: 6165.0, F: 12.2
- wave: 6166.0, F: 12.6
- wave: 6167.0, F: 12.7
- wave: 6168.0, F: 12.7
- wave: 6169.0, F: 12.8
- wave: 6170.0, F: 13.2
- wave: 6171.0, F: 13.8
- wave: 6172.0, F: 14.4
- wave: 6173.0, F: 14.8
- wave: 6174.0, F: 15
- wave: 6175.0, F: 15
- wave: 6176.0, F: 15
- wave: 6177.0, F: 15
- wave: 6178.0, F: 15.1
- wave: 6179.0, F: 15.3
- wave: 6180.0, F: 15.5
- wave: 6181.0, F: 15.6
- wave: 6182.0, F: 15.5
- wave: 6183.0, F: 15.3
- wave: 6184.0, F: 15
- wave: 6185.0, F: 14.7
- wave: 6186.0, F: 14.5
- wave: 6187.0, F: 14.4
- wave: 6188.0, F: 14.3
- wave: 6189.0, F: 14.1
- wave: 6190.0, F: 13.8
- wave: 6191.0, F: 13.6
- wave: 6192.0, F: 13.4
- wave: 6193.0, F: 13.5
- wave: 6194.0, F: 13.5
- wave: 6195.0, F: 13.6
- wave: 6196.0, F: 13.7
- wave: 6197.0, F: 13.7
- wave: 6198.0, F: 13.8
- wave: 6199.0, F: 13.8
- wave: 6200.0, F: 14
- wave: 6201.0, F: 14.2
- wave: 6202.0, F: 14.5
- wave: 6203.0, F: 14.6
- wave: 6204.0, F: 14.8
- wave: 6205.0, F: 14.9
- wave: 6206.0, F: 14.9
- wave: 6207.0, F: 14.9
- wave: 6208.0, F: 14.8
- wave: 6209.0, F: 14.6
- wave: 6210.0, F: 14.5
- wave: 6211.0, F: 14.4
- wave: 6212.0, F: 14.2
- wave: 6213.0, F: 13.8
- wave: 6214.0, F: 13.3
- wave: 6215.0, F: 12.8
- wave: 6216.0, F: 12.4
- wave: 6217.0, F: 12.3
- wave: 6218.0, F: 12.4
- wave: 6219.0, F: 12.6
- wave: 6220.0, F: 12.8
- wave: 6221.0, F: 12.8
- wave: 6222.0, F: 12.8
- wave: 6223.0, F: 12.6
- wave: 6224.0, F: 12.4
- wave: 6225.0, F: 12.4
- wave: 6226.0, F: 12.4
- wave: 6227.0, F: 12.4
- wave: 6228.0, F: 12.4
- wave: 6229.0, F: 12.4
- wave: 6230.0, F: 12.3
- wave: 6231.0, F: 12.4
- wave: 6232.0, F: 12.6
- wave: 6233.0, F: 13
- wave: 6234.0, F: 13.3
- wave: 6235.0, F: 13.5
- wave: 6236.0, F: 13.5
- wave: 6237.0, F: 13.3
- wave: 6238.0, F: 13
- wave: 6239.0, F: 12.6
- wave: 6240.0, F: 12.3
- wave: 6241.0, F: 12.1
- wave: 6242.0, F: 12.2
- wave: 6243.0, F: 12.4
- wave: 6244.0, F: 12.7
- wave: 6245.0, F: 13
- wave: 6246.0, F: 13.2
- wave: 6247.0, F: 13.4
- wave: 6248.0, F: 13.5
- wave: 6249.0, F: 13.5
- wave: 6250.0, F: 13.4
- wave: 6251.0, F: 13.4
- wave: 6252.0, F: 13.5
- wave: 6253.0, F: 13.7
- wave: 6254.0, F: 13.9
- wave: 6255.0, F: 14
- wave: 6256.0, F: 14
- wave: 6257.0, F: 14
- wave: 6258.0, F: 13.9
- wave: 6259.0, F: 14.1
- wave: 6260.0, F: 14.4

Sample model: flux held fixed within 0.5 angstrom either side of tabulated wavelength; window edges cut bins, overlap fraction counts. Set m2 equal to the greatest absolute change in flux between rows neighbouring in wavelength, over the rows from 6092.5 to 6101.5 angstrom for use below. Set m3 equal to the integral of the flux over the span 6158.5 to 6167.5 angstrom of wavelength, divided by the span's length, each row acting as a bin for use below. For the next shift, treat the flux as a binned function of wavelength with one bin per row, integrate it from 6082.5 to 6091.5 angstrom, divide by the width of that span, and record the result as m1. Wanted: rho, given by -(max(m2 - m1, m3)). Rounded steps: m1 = 18.1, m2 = 0.60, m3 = 12.3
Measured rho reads -12.3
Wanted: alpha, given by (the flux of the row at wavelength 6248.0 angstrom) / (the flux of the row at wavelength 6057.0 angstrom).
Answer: 0.78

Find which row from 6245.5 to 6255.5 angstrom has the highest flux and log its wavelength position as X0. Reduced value 6255.0 angstrom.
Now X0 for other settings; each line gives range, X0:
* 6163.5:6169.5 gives 6169.0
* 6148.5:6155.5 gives 6149.0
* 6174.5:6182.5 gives 6181.0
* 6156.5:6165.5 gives 6157.0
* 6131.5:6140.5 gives 6132.0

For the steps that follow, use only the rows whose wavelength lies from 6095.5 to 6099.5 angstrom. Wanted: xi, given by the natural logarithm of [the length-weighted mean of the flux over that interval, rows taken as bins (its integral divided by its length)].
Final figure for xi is 2.89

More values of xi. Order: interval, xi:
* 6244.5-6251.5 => 2.59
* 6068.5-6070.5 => 2.91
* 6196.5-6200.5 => 2.63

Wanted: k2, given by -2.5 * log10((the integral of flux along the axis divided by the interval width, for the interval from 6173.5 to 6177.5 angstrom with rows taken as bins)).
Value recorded -2.94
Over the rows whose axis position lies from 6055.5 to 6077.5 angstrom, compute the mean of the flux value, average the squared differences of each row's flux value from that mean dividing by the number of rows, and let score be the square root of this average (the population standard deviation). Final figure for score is 0.6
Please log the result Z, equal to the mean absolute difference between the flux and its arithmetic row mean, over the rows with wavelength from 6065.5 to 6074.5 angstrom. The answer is 0.5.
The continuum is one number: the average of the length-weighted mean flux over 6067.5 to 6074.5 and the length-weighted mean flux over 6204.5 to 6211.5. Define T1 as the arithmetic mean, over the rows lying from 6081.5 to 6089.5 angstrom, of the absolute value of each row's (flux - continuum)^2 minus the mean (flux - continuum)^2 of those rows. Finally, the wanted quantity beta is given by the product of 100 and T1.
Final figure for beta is 45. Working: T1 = 0.5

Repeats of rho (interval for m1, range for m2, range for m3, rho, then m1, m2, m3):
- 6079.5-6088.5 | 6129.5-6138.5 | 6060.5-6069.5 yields -17.5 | 18.0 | 0.40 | 17.5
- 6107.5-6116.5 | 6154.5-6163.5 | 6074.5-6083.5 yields -18.3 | 18.7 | 1.20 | 18.3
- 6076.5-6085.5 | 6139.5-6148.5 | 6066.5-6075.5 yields -18.3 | 18.1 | 0.10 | 18.3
